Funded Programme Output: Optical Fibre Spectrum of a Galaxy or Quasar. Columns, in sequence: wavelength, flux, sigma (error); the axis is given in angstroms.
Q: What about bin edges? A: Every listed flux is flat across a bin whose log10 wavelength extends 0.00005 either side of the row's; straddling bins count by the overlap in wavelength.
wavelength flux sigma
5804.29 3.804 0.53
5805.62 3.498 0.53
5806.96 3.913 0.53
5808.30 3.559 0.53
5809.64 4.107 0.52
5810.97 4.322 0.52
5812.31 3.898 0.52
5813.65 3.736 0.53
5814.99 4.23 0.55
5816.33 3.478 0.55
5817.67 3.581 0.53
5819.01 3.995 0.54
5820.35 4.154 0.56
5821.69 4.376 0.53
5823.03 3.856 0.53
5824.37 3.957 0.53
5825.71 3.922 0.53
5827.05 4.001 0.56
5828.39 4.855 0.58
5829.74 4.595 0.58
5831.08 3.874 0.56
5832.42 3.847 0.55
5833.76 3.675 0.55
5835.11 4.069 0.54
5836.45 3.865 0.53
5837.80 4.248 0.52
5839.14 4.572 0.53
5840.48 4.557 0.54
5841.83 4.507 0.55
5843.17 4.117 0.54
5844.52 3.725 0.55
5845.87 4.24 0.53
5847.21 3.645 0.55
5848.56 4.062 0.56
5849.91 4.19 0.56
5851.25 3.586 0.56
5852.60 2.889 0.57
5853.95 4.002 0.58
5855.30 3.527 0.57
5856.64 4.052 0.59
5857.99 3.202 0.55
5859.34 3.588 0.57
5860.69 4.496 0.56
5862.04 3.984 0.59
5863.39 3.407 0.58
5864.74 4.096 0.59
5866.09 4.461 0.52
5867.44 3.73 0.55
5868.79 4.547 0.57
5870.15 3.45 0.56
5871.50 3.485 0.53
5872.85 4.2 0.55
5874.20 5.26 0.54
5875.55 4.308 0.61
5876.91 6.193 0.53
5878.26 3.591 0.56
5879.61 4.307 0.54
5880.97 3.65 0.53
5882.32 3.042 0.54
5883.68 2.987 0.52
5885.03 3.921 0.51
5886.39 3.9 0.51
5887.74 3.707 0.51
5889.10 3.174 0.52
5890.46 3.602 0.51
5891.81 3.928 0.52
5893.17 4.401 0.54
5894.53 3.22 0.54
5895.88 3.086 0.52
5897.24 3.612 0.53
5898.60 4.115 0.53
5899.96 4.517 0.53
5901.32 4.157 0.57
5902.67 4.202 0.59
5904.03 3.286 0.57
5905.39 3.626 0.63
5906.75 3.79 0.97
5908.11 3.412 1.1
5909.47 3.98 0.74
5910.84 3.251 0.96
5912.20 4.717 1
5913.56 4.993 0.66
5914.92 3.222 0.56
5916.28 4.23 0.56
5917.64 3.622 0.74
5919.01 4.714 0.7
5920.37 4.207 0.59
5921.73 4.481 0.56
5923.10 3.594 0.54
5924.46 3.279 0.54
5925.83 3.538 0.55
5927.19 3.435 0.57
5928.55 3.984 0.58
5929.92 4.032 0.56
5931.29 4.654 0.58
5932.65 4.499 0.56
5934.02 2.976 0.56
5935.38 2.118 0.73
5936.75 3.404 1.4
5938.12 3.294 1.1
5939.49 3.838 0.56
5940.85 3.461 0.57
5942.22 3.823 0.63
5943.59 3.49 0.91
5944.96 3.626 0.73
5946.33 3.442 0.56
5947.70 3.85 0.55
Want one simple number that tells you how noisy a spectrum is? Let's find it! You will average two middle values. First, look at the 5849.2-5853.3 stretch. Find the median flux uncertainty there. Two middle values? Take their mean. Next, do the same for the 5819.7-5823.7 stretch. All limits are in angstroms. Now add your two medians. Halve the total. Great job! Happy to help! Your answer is 0.545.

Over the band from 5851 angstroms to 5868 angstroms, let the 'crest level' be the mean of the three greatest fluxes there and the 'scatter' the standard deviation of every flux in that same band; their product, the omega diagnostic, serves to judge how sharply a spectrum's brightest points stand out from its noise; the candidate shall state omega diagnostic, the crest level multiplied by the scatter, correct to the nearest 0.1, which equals 2.0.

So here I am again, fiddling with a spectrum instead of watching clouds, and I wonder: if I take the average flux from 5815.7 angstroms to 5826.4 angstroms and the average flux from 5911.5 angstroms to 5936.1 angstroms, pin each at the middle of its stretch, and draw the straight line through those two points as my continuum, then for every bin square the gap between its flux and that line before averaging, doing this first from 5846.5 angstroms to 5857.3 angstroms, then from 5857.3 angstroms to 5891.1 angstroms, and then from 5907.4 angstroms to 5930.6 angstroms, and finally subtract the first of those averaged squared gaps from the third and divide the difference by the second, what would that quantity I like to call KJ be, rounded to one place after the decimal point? 0.2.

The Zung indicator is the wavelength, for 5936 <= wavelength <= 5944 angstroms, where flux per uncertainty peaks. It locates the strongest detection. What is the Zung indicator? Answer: 5939.49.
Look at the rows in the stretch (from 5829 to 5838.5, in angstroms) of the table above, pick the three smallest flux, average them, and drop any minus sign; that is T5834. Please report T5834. 3.80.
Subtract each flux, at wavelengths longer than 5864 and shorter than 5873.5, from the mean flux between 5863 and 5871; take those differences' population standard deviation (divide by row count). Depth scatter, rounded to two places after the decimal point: 0.41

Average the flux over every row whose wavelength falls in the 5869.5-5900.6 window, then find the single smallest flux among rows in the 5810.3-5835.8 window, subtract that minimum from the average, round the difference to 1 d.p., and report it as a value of 0.4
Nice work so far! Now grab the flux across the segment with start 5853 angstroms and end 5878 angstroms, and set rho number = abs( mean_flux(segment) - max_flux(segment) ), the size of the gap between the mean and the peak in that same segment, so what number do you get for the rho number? 2.1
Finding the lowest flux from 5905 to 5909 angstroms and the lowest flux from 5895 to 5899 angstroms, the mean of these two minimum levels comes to 3.25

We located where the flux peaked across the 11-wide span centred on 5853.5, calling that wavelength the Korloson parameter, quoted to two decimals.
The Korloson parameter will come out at 5849.91 angstroms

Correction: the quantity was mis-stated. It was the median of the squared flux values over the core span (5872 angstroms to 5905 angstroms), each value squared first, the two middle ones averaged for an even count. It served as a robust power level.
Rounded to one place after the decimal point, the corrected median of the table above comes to 15.3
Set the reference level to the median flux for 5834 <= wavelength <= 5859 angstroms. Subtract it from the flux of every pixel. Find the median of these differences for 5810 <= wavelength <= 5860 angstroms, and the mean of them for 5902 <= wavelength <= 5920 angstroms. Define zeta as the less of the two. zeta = -0.13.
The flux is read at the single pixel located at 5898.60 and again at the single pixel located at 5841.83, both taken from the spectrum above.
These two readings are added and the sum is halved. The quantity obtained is 4.3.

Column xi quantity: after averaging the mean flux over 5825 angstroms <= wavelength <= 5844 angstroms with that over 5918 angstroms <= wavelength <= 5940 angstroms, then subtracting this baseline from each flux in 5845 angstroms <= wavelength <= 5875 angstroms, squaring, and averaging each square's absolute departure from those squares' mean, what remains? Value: 0.25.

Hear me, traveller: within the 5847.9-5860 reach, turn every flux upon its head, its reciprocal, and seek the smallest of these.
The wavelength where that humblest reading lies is 5849.91 angstroms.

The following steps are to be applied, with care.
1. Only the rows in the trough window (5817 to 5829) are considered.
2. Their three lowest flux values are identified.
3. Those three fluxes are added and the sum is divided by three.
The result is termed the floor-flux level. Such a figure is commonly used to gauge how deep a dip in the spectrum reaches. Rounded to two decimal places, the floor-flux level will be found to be 3.79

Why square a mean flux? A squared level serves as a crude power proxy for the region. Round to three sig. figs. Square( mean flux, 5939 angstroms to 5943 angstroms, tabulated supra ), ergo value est 13.7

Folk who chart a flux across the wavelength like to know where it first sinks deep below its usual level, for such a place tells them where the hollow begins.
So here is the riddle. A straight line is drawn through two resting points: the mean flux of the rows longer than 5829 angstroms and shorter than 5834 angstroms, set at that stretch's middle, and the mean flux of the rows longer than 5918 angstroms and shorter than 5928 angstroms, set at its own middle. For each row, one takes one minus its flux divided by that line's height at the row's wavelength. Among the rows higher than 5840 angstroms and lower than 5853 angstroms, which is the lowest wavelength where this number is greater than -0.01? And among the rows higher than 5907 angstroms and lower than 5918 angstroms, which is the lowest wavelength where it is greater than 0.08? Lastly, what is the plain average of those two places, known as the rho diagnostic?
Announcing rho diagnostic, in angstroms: 5876.3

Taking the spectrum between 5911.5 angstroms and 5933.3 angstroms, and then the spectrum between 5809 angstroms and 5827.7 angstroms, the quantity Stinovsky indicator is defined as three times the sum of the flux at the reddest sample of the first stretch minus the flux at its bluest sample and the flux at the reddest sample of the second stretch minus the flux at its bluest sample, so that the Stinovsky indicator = -1.0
